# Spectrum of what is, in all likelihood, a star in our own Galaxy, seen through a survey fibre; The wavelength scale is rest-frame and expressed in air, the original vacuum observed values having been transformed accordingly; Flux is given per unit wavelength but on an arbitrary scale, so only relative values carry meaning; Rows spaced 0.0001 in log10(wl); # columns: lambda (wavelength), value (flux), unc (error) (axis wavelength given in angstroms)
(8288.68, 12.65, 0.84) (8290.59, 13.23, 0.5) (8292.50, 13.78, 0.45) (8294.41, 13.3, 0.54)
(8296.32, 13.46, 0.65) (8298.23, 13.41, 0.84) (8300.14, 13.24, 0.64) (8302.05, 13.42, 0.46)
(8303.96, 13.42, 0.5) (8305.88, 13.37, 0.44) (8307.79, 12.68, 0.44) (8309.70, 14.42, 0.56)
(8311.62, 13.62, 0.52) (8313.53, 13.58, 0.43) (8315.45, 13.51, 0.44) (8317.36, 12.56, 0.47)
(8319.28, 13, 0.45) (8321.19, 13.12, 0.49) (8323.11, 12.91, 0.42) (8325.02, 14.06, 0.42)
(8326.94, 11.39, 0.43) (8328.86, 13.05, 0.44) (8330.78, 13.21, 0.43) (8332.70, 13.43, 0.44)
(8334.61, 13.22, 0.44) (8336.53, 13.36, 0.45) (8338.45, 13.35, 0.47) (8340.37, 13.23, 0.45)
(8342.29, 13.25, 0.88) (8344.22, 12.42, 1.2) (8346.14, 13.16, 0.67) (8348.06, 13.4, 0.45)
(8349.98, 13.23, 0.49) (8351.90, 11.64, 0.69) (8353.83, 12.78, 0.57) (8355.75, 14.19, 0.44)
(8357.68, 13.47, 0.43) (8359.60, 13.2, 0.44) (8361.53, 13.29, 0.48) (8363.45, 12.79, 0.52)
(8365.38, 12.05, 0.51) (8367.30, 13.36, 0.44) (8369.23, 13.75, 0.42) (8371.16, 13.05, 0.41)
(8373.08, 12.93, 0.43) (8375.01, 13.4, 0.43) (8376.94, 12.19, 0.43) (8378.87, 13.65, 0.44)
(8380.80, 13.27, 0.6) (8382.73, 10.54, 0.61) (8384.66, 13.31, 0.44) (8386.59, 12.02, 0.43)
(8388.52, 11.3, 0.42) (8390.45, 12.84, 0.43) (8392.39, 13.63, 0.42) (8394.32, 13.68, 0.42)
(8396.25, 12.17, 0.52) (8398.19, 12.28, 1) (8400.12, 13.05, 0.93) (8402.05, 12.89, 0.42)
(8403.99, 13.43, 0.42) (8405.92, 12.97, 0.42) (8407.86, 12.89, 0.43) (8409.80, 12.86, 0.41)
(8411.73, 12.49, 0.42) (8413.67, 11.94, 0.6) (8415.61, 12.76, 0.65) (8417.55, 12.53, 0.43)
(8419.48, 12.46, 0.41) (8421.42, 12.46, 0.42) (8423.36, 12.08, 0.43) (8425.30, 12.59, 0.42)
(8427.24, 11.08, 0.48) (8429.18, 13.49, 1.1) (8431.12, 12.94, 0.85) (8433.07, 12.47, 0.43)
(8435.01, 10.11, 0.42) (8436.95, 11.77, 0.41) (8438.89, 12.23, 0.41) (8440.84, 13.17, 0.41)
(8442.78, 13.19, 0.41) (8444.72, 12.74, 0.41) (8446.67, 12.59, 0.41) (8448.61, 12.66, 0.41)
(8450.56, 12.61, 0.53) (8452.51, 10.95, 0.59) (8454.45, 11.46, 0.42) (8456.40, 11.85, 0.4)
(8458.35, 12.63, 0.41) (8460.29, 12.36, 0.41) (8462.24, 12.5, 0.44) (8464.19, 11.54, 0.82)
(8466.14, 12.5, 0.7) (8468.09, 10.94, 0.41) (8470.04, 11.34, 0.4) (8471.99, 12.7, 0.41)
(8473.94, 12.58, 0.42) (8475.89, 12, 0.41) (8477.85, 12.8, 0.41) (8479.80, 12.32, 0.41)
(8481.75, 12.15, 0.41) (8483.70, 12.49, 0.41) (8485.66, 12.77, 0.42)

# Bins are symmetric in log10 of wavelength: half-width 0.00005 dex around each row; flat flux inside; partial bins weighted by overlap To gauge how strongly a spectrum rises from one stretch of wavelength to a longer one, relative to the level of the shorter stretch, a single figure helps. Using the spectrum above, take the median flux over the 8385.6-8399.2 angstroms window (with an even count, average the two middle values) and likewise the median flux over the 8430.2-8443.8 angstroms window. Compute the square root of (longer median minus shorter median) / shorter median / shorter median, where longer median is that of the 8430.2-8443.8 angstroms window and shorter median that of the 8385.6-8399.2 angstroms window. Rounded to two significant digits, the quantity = 0.035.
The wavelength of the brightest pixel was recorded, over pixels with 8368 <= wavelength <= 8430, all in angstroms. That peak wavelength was 8369.23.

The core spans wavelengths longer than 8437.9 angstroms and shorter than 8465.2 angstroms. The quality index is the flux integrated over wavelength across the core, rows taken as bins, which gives 336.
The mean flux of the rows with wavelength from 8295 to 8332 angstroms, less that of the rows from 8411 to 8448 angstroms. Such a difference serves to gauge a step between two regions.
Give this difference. 0.86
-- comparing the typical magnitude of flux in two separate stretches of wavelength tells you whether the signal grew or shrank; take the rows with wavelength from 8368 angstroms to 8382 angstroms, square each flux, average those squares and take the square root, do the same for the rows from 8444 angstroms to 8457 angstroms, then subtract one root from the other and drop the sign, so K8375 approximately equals 1.0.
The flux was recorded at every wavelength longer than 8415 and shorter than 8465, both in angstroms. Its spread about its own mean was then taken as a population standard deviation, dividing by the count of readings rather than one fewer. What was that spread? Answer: 0.7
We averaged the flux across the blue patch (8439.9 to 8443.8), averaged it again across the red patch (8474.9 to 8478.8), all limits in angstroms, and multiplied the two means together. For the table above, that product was 163.4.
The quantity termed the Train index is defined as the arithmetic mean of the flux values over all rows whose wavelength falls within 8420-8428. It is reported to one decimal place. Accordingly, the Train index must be 12.1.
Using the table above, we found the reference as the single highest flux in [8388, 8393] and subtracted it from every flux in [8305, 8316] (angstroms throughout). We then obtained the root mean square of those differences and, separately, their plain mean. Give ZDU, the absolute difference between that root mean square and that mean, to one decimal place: 0.6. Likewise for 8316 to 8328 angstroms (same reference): 1.9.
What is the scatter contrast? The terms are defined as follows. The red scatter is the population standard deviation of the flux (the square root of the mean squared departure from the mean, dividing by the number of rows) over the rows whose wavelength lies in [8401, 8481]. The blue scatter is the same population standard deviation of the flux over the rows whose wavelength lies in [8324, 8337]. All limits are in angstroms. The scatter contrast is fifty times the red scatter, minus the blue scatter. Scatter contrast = 35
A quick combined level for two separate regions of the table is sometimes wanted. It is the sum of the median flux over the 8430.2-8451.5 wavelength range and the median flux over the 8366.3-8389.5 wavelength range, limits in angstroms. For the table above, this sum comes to 25.8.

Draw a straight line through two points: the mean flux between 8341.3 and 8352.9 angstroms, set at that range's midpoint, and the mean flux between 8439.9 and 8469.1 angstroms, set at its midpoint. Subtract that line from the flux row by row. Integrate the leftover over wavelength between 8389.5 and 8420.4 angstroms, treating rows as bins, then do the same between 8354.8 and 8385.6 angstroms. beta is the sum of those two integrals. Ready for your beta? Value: 18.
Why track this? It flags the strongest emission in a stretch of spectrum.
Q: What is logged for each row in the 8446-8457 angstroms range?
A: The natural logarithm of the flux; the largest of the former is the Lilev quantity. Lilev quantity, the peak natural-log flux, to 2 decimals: 2.54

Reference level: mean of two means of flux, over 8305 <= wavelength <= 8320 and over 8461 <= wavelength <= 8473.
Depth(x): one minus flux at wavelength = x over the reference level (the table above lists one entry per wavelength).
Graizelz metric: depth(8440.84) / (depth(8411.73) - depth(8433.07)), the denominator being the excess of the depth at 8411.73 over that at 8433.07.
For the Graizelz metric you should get 27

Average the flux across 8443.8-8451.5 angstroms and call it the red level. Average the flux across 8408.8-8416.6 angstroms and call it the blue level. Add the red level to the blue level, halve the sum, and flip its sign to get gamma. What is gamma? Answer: -12.6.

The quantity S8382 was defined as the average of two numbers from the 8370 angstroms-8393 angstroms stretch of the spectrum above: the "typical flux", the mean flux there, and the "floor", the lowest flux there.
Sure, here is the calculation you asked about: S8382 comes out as 11.6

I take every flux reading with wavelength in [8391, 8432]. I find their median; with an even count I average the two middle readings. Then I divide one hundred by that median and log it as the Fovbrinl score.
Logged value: 7.84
